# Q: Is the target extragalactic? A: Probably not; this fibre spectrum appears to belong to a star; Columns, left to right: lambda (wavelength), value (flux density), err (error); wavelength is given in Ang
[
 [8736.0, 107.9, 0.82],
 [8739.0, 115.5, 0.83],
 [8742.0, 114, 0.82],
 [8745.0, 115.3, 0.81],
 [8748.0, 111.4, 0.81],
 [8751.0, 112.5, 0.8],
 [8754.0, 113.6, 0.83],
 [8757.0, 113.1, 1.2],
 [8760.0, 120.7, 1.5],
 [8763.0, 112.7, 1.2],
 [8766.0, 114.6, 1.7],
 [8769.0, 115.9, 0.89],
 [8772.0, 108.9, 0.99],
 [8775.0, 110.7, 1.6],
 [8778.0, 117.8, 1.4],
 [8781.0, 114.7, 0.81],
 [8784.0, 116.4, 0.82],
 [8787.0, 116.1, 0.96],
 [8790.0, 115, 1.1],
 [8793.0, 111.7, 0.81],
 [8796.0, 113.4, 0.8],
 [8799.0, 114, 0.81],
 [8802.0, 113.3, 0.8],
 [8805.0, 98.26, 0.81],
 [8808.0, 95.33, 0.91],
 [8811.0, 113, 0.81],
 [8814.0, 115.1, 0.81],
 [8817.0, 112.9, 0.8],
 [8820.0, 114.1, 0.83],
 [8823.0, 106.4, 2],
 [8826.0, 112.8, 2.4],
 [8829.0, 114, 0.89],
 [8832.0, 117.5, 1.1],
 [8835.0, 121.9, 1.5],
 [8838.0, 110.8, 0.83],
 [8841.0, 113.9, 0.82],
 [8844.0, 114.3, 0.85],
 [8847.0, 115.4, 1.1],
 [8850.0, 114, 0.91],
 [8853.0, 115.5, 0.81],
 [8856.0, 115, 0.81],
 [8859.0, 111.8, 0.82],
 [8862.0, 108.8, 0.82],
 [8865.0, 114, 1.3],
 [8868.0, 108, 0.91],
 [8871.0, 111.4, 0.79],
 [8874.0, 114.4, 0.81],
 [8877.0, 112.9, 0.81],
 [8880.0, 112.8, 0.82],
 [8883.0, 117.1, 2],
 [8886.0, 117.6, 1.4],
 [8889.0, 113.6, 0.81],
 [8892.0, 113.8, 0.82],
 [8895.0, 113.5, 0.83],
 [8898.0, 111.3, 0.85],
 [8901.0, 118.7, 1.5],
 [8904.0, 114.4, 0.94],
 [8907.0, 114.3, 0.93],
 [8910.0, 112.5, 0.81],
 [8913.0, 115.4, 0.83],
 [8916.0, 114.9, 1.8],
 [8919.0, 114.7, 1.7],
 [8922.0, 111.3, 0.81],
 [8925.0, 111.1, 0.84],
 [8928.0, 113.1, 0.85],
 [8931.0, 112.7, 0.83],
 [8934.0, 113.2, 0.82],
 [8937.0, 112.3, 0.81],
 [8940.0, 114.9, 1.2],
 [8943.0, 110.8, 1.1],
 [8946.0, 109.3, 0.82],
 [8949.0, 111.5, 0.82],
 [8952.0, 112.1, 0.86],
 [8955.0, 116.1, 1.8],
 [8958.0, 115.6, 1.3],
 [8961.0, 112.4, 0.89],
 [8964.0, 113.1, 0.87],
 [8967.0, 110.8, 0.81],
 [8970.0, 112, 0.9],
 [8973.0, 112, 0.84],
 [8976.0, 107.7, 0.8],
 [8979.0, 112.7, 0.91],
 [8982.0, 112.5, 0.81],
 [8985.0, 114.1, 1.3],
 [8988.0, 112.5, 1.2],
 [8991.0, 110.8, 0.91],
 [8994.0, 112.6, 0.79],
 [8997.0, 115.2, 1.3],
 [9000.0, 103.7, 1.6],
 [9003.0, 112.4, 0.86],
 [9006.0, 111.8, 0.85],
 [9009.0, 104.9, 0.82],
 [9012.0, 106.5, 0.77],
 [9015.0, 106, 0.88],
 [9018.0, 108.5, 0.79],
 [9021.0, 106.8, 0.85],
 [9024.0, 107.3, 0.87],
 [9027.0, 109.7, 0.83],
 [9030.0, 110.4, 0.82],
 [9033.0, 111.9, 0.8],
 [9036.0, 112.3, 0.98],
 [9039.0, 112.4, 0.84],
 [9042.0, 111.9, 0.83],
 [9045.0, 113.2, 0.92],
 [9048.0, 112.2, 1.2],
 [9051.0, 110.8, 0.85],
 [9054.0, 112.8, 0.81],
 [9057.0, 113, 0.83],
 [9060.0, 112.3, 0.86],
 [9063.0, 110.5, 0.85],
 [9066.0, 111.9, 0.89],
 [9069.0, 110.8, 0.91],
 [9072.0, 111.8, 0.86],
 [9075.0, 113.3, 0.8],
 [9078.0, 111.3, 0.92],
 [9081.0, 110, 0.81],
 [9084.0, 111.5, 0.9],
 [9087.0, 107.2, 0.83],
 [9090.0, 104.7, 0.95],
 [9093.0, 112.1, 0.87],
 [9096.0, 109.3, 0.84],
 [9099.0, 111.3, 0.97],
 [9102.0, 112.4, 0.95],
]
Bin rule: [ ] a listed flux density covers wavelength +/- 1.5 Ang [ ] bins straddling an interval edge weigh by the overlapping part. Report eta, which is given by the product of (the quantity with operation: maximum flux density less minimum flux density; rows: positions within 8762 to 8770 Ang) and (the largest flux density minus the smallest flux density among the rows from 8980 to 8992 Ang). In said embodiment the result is 11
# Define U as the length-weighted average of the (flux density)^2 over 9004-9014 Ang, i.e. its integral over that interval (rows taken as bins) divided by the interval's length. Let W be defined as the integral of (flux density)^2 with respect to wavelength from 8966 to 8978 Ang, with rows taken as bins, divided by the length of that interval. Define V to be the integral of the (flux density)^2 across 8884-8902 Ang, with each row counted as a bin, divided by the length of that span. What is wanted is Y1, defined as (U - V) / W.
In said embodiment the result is -0.124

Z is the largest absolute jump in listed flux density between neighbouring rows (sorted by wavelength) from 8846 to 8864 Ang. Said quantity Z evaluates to 3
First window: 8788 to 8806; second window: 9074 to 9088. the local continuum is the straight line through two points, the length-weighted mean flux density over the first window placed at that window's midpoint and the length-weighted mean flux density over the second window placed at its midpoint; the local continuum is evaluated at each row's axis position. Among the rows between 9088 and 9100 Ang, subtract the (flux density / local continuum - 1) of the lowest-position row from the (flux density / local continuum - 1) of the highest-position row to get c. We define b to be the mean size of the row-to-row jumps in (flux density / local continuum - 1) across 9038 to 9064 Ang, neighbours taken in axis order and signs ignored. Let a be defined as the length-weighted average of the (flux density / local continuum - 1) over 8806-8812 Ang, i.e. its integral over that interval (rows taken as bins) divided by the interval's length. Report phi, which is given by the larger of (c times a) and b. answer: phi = 0.0100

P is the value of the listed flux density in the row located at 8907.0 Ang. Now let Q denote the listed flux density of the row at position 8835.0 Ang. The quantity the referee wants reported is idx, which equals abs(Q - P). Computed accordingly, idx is 7.6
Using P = 114.3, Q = 121.9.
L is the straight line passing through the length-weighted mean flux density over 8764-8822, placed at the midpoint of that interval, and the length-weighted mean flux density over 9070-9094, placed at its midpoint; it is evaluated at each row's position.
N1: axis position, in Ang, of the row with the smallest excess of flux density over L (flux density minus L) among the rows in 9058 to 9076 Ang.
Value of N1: 9063.0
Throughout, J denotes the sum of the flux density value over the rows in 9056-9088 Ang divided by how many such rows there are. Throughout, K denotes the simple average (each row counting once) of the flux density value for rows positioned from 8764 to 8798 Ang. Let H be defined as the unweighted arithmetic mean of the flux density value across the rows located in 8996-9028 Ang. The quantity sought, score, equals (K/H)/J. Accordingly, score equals 0.0095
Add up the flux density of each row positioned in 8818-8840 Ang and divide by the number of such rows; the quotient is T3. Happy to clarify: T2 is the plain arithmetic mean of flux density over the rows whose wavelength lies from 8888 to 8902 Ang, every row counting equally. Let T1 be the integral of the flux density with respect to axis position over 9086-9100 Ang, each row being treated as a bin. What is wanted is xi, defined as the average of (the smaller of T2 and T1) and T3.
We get 114.1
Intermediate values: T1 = 1525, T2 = 114.2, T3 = 114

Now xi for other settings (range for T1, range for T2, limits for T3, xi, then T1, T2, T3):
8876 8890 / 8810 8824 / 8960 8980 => 111.9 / 1609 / 112.3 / 112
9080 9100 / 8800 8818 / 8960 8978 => 109.7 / 2188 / 108.0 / 111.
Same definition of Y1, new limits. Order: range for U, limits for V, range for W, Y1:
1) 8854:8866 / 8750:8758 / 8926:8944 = -0.011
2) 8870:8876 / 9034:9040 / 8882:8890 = 0.012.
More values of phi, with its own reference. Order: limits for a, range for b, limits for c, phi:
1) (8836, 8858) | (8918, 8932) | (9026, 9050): 0.0135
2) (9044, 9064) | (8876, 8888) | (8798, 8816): 0.0147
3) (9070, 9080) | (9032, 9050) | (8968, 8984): 0.0060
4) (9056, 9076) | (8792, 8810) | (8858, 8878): 0.0376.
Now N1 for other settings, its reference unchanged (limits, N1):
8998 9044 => 9000.0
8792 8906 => 8808.0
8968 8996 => 8976.0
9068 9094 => 9090.0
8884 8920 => 8898.0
